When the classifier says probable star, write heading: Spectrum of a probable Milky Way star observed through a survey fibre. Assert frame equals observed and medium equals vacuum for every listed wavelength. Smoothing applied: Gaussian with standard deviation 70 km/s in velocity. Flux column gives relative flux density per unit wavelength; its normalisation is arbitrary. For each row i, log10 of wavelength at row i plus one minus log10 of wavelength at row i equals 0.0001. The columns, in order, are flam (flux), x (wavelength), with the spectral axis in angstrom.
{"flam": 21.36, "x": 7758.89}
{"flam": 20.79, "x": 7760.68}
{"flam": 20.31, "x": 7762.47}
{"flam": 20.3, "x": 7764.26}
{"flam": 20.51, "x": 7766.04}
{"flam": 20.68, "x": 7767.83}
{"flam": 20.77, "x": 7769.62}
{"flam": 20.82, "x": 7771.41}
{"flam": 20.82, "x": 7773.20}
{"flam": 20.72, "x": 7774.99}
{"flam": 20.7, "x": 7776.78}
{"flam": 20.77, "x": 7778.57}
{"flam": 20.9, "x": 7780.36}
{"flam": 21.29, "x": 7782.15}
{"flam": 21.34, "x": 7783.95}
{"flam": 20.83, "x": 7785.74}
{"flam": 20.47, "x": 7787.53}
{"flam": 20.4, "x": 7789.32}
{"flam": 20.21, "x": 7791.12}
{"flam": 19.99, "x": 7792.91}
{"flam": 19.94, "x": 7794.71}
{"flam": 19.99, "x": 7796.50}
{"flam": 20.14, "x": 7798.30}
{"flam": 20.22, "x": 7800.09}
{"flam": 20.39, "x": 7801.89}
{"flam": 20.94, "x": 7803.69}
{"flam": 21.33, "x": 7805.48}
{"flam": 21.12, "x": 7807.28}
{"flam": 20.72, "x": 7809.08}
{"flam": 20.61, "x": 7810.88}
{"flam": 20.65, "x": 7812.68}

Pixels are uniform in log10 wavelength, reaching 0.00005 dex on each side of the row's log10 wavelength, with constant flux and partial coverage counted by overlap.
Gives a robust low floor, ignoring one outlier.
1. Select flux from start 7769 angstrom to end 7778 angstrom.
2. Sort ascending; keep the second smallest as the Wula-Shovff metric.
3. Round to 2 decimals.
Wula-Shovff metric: 20.72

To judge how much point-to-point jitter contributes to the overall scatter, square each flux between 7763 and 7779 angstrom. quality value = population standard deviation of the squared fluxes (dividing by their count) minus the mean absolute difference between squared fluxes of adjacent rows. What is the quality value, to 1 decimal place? 2.9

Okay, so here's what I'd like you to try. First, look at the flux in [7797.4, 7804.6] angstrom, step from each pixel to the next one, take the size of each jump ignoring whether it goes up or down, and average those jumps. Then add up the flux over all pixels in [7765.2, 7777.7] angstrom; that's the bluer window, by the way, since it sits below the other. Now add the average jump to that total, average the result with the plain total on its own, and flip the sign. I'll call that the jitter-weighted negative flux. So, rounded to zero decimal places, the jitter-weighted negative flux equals -145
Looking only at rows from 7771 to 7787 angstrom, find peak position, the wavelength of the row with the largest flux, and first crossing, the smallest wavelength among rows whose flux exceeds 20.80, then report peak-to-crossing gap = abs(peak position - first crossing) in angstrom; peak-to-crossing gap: 12.5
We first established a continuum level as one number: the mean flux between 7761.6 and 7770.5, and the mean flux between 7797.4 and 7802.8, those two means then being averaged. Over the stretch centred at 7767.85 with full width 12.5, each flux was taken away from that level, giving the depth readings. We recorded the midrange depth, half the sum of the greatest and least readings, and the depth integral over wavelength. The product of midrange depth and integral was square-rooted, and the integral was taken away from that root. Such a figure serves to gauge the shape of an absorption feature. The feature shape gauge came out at 3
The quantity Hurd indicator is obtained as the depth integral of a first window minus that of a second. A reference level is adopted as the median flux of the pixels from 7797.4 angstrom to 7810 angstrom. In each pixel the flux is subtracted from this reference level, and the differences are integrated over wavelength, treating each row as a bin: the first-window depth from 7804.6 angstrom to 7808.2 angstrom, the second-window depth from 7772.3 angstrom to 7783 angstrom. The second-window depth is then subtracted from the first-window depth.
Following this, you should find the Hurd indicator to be 0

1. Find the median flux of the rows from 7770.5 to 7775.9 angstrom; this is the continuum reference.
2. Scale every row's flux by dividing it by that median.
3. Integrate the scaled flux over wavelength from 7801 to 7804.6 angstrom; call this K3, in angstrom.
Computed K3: 3.6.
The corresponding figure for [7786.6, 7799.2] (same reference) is 12.2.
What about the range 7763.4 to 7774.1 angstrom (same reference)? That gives 10.6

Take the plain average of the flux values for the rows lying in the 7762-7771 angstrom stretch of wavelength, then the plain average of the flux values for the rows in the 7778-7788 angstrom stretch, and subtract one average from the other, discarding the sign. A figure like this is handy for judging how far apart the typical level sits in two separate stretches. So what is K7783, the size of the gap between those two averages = 0.4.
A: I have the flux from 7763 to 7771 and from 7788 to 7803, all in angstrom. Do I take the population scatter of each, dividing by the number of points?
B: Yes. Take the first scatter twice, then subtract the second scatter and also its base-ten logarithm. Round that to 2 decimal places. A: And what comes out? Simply 0.97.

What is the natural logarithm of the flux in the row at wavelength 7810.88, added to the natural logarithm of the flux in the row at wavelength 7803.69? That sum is 6.07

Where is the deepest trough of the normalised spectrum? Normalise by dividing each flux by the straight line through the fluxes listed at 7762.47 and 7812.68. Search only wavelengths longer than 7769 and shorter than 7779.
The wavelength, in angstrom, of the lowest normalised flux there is 7776.78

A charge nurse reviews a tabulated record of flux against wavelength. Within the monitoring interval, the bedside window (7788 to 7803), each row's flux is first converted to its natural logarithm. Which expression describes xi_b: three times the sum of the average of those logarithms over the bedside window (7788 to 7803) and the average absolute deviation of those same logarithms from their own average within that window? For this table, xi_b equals 9.03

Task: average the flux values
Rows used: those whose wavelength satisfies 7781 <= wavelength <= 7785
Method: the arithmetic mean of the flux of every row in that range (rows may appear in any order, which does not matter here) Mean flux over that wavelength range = 21.3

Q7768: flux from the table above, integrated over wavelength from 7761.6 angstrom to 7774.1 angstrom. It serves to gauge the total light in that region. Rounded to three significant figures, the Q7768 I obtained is 258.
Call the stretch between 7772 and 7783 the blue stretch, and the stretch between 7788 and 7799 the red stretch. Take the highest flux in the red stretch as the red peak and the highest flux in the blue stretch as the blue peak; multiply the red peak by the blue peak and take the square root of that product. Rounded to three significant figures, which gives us 20.8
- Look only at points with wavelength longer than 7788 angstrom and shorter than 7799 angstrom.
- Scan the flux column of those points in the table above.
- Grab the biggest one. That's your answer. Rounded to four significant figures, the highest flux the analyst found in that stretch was 20.40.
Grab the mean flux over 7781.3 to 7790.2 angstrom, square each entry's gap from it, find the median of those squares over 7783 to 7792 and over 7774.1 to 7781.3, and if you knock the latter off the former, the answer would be 0.2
